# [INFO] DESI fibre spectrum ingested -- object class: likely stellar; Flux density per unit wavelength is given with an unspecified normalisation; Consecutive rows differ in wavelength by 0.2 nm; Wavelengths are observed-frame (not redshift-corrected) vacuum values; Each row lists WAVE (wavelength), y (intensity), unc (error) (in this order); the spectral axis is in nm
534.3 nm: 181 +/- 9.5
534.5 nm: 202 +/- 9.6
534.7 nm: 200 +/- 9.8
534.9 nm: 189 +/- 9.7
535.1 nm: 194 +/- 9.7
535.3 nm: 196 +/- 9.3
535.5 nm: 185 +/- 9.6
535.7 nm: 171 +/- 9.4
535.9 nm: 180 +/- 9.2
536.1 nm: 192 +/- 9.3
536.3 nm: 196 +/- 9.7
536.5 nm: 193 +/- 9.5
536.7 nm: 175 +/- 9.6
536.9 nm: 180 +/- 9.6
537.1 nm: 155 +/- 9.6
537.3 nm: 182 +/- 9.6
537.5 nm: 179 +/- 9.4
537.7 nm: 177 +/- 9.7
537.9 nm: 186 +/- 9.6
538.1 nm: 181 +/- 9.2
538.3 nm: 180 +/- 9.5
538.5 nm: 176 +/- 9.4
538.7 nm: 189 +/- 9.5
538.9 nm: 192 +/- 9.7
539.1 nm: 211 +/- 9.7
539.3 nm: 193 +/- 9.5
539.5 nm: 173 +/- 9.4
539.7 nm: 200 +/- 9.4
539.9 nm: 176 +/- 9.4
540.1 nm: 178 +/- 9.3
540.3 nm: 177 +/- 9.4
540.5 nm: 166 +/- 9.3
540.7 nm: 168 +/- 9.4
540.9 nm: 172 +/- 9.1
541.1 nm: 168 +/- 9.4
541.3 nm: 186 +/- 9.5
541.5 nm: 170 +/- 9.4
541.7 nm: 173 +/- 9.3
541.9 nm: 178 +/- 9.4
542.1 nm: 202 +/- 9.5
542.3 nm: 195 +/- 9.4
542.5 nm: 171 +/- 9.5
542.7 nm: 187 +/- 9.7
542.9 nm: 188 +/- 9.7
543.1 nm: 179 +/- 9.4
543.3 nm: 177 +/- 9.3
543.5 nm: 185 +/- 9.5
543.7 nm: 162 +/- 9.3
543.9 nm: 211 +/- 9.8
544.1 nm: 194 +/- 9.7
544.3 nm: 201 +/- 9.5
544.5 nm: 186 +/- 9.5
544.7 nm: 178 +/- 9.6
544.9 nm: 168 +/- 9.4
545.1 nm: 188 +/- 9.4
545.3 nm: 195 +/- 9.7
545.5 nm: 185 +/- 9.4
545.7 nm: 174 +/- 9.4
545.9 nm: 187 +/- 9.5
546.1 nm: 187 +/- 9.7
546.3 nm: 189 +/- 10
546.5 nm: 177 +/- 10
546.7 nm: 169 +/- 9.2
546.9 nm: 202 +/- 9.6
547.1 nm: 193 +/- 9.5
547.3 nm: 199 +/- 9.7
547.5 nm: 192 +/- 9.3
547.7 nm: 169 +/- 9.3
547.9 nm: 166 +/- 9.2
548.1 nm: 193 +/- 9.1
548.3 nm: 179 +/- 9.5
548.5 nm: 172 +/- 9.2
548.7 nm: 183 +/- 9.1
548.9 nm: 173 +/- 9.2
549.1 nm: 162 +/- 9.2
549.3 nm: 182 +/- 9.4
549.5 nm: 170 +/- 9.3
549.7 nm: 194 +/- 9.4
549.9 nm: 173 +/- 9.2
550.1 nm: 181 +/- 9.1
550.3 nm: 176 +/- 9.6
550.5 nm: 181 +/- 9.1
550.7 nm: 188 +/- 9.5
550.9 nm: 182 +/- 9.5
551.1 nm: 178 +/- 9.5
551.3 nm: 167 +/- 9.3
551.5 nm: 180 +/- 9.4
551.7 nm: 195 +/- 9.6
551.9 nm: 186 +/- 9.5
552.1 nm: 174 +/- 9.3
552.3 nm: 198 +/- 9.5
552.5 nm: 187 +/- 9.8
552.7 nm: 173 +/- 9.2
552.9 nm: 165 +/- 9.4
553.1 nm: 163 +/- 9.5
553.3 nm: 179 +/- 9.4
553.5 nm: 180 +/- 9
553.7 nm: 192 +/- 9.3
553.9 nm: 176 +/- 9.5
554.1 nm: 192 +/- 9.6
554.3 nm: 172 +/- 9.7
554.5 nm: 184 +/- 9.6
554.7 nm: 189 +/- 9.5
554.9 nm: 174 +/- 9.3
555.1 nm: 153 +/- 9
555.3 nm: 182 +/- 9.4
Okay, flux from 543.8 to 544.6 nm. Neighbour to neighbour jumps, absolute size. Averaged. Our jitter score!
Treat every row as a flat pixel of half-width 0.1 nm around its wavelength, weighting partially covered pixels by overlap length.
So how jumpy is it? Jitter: 13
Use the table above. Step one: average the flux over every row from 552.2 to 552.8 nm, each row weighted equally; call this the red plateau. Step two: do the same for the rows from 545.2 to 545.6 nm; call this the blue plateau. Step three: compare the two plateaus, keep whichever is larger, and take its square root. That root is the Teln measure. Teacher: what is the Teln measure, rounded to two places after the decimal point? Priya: 13.78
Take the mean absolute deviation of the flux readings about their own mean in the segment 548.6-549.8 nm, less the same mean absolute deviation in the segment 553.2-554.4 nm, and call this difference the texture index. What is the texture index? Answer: 2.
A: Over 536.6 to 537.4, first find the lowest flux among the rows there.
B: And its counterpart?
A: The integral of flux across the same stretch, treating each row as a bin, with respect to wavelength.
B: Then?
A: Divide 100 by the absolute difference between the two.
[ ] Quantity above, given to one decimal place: 6.0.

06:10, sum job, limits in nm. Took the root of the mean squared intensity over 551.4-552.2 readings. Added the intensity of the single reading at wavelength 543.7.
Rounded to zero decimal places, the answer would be 346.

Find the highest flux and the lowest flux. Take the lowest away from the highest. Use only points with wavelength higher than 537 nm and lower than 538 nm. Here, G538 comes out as 31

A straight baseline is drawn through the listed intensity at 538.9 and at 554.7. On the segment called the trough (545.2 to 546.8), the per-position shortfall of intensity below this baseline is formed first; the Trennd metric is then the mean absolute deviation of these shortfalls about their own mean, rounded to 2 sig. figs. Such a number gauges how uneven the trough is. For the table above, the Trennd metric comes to 7.1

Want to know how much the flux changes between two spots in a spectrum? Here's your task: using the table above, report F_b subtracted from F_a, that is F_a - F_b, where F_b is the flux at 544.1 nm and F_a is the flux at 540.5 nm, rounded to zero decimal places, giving -28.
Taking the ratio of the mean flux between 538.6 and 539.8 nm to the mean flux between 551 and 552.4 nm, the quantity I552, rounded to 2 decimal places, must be 1.06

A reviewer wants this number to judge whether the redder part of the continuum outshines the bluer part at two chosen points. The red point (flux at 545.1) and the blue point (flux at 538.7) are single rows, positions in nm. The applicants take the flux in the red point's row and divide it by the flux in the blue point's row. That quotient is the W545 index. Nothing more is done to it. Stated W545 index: 0.99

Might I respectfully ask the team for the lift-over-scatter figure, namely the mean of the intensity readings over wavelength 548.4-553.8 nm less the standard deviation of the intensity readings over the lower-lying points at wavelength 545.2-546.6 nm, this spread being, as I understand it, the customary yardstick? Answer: 172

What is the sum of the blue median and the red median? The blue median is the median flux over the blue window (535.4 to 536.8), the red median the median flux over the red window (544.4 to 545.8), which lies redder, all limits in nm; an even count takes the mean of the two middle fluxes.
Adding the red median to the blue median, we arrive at 370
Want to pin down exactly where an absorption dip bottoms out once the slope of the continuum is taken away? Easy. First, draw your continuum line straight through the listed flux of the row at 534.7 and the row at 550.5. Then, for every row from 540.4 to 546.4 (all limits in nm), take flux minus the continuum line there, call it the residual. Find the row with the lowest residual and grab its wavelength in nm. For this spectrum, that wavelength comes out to 543.7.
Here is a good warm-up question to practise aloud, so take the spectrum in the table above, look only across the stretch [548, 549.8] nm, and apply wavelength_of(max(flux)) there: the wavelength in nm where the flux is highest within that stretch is 549.7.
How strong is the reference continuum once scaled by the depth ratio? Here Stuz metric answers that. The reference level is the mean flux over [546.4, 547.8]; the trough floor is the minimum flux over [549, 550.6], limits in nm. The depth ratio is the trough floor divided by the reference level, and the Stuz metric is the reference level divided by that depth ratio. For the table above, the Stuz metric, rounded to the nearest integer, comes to 213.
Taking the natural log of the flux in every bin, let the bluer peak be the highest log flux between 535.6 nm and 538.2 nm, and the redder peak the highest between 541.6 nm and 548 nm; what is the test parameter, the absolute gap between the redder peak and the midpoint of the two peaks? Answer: 0.037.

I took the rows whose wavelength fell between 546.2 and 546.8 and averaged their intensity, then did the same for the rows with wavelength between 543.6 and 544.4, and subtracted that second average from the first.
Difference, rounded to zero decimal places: -14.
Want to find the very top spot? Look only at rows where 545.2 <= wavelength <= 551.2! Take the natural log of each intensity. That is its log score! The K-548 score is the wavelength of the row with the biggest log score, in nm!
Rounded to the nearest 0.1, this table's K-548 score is 546.9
